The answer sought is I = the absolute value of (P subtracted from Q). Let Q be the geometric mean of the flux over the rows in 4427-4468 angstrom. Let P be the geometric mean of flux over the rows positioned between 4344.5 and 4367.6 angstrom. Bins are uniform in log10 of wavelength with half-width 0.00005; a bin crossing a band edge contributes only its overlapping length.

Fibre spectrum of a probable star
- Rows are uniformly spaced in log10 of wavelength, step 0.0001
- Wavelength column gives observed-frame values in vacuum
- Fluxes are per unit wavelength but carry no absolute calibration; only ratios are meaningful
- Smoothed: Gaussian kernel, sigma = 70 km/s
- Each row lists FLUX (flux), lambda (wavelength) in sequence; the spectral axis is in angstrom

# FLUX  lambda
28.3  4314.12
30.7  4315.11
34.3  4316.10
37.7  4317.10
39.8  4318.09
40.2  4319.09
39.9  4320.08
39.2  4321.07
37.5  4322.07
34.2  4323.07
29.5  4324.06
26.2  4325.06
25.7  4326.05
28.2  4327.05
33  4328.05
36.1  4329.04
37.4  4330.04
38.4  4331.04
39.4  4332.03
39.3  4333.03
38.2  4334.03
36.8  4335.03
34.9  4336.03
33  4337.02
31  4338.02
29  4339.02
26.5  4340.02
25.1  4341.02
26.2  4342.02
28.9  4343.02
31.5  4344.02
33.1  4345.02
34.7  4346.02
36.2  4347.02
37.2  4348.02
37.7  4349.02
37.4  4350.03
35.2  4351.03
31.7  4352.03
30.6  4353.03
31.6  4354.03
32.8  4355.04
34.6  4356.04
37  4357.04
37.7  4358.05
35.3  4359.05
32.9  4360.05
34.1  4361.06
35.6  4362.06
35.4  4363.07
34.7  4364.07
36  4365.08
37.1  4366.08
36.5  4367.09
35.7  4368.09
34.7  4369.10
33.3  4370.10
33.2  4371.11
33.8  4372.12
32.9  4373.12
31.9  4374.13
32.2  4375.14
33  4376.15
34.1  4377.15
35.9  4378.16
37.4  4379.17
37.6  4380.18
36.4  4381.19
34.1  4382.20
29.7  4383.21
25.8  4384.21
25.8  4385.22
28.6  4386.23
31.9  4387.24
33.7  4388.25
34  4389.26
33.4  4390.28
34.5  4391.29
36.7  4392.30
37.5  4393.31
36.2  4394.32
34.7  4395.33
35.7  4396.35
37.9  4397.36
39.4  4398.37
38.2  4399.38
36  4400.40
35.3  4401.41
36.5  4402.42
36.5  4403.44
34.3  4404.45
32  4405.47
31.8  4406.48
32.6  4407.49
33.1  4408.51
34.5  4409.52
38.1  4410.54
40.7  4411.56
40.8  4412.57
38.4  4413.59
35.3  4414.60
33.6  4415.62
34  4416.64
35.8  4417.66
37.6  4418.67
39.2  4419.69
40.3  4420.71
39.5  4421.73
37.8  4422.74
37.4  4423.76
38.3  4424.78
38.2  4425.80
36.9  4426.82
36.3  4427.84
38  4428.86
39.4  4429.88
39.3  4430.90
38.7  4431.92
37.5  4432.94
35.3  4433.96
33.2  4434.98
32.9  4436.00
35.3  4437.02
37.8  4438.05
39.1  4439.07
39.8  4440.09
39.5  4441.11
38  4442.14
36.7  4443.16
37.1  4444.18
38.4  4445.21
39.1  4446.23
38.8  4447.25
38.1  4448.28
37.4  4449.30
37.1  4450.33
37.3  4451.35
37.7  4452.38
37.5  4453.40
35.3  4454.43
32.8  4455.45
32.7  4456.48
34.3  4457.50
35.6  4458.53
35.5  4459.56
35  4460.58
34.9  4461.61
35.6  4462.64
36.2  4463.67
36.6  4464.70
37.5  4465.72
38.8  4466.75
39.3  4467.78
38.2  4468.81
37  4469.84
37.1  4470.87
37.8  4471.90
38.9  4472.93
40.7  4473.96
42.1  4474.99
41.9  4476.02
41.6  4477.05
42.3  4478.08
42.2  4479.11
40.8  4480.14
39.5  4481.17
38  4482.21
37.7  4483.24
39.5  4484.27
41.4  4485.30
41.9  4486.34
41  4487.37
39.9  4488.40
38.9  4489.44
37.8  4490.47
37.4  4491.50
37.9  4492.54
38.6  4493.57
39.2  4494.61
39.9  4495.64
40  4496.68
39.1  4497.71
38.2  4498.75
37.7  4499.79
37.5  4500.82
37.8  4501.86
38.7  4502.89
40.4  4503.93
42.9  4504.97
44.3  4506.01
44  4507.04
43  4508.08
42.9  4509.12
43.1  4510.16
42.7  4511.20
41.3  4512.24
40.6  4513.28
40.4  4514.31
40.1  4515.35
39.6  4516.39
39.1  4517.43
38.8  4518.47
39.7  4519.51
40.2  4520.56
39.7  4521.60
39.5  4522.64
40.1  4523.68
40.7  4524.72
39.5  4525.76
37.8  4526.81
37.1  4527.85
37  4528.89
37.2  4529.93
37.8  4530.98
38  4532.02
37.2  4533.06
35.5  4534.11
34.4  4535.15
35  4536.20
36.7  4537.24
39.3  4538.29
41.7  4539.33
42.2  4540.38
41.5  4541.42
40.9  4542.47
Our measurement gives 1.9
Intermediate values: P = 35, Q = 36.8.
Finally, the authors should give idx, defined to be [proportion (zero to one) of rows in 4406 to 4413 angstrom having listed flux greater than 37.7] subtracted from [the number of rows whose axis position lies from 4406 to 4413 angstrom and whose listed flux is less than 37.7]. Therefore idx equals 4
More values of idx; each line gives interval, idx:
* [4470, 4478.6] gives 0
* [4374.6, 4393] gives 18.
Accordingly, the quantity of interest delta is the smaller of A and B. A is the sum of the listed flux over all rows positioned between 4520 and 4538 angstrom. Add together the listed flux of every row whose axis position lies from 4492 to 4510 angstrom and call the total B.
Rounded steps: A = 643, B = 682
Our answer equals 643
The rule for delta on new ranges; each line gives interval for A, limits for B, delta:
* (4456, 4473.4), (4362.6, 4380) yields 588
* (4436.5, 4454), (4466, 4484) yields 645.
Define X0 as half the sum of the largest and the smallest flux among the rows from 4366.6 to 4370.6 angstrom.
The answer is 35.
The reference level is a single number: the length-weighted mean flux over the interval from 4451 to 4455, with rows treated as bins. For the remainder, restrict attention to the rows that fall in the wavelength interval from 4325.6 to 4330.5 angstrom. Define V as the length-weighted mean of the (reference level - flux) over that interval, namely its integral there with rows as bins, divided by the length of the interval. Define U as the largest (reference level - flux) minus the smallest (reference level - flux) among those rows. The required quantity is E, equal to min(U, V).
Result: 4.8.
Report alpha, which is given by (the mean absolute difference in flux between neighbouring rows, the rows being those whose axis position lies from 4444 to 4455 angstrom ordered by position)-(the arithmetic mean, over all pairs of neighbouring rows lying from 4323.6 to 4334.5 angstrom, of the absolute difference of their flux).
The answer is -1.2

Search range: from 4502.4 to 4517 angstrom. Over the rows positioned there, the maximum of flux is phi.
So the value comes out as 44.3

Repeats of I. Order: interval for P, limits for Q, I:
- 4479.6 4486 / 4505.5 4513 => 3.6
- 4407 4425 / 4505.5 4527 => 3.8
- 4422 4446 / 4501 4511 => 4.5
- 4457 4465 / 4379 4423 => 0.3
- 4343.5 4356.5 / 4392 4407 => 1.8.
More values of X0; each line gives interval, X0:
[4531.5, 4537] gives 36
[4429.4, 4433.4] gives 38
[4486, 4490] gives 40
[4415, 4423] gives 37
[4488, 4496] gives 39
